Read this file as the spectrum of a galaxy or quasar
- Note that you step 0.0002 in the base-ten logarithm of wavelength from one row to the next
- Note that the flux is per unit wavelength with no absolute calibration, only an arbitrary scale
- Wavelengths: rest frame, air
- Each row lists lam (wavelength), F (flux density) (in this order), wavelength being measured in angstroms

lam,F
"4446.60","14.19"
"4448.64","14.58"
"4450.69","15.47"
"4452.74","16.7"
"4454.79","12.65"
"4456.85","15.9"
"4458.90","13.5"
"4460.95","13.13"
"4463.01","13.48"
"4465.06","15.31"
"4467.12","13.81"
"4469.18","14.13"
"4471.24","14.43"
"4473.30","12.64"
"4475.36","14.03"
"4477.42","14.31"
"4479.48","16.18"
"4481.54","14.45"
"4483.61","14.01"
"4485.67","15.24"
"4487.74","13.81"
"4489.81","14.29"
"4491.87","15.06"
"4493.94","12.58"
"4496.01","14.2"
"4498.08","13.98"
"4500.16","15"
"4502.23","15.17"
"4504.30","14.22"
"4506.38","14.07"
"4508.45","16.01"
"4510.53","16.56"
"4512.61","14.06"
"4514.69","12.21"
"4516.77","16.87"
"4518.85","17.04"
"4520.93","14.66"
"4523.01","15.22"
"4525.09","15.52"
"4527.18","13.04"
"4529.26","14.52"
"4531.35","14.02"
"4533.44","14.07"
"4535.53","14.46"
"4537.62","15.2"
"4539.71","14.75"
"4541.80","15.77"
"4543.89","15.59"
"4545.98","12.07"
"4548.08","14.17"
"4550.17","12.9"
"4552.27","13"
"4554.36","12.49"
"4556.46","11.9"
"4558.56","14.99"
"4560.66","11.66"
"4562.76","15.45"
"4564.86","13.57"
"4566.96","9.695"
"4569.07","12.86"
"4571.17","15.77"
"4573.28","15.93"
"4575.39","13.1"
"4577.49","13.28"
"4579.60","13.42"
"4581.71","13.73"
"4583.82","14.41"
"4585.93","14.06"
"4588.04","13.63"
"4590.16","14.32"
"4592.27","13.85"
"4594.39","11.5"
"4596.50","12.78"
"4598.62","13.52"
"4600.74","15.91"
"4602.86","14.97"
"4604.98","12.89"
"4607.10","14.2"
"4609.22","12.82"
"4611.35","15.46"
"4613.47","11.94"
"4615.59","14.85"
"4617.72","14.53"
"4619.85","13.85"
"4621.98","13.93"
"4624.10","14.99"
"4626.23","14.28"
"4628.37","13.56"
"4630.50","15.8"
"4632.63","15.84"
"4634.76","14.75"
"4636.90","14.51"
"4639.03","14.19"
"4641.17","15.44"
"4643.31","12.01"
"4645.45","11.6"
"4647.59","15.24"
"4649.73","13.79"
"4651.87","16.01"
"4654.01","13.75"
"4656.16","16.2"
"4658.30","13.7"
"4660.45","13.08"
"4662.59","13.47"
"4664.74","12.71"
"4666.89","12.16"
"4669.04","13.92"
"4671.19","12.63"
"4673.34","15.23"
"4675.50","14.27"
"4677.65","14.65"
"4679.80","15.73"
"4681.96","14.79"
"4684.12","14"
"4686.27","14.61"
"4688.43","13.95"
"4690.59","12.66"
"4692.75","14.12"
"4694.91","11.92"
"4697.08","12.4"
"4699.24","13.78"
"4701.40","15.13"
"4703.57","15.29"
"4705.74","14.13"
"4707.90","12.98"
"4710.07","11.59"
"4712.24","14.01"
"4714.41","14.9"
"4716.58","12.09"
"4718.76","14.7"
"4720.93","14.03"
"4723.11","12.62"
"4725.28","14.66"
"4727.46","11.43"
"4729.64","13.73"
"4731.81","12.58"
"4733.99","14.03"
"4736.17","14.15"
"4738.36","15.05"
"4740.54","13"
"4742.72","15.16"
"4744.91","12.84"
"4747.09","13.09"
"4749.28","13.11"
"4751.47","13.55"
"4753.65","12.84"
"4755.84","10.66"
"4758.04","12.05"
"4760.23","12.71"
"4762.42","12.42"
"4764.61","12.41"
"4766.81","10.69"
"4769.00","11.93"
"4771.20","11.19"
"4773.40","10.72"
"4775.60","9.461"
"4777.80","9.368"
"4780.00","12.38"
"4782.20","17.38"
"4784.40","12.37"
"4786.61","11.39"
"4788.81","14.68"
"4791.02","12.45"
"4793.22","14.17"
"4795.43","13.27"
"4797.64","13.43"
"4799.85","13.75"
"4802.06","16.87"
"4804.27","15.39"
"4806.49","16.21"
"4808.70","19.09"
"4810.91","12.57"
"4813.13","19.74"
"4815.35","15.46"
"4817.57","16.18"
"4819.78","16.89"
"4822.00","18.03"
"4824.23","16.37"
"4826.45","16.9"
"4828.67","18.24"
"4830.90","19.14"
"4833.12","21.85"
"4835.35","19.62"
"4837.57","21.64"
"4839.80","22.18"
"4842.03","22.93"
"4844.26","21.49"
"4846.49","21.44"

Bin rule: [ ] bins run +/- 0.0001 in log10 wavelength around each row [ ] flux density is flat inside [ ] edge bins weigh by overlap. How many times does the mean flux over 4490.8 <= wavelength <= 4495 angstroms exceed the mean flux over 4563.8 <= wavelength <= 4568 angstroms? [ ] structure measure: 1.19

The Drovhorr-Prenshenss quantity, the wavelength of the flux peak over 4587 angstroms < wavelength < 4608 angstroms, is 4600.74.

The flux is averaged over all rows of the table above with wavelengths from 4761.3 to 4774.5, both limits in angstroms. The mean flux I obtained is 11.6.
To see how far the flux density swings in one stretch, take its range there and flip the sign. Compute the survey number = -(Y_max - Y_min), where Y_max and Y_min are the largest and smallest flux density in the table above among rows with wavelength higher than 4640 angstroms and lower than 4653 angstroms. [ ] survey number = -4.4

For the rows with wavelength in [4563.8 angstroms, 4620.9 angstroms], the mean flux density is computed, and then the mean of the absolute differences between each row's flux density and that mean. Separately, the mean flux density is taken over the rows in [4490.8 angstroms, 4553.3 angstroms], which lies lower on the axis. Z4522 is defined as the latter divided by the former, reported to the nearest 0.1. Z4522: 14.5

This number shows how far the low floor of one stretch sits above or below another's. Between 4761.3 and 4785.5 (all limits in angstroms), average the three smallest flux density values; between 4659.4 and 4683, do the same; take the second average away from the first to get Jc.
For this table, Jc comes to -2.7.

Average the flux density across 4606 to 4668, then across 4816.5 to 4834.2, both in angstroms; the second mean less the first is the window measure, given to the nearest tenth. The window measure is 3.9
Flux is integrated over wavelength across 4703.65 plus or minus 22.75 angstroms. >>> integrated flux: 625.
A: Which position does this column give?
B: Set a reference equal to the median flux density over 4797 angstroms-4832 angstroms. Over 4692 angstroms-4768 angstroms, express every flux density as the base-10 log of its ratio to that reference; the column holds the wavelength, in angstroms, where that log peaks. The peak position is 4703.57 angstroms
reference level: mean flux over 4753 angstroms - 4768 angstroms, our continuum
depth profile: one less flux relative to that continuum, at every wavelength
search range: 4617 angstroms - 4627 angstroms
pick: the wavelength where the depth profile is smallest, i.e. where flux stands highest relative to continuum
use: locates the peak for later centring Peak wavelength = 4624.10 angstroms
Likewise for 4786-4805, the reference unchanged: 4802.06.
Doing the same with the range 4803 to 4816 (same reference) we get 4813.13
